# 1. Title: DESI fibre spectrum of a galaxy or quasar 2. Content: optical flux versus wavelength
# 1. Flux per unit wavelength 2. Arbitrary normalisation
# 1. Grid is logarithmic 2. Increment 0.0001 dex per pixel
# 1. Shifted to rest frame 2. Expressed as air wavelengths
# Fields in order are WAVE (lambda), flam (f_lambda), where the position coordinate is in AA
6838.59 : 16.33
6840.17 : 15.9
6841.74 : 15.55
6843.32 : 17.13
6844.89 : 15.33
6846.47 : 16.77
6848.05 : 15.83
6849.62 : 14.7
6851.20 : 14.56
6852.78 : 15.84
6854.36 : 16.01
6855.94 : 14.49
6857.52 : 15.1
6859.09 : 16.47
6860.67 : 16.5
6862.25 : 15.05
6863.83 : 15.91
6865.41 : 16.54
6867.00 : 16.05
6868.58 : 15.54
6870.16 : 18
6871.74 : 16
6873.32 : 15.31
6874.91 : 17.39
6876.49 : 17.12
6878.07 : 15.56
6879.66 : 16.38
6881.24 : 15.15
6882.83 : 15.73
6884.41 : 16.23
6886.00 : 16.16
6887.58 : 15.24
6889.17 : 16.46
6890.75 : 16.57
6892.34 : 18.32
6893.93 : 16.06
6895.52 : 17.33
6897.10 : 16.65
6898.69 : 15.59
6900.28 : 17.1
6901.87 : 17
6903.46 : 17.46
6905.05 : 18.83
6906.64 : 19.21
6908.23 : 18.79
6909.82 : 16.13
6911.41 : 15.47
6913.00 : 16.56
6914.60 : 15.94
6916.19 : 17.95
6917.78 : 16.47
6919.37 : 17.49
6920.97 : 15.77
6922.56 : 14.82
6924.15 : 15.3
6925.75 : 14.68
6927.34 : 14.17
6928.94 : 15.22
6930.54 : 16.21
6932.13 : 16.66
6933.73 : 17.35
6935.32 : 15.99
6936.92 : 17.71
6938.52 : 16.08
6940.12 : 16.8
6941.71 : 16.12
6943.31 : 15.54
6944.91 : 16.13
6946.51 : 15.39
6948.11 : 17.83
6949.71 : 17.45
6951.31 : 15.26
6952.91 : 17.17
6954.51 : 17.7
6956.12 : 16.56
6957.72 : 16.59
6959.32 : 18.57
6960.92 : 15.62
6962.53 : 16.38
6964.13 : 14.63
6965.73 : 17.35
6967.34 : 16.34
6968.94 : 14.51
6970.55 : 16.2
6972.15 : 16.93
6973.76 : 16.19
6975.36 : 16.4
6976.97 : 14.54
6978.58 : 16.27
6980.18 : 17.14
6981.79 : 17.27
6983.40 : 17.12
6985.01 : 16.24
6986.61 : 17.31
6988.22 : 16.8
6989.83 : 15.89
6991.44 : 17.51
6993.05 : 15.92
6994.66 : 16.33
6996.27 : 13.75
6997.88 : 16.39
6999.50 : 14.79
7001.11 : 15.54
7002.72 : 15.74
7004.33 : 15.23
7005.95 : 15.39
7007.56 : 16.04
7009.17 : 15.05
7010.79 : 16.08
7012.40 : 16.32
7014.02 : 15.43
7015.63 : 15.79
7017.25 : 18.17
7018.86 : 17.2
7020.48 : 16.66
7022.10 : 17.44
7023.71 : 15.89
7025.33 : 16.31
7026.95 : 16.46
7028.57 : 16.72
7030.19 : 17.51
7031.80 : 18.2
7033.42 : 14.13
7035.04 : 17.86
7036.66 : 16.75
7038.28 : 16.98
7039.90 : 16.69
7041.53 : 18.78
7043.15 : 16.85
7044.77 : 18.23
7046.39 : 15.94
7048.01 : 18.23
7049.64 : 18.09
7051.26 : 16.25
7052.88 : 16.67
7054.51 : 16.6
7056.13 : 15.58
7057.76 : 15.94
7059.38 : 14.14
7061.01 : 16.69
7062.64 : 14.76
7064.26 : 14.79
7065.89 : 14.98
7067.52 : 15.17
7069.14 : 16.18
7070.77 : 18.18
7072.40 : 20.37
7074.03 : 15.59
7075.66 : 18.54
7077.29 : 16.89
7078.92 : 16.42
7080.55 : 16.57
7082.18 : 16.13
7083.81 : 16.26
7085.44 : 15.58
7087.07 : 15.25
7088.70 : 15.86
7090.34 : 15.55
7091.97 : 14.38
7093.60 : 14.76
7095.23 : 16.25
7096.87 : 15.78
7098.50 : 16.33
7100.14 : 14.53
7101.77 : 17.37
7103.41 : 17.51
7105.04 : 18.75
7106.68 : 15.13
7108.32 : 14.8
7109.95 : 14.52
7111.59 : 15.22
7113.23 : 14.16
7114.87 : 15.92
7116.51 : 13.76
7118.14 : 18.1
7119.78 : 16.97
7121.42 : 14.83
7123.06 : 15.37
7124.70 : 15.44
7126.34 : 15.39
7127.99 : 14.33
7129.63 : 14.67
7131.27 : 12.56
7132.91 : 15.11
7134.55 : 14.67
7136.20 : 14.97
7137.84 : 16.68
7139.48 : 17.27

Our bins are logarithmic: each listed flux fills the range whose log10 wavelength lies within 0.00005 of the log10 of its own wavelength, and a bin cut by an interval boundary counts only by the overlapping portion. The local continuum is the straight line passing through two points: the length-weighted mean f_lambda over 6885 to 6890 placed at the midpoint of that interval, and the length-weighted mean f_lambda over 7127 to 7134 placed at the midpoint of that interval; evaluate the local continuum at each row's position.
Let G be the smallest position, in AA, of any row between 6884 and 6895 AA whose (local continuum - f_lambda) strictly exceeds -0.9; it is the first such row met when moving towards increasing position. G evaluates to 6884.41 AA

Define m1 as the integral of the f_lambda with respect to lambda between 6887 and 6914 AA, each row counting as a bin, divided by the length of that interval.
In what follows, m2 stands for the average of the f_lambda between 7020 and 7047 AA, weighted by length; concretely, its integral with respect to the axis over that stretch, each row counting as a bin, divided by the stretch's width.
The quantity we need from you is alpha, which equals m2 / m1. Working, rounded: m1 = 17.0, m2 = 16.92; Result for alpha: 1.00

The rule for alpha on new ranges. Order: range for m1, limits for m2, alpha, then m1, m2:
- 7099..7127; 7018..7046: 1.08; 15.8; 16.97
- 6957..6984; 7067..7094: 1.00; 16.3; 16.37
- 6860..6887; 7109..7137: 0.93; 16.1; 15.06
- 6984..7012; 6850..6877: 1.00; 15.9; 15.96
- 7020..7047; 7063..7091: 0.97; 16.9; 16.35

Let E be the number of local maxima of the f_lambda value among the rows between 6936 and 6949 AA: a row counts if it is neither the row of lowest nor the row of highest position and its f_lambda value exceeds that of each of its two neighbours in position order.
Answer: 2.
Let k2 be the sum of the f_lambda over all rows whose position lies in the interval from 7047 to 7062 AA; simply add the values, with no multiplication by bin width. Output 148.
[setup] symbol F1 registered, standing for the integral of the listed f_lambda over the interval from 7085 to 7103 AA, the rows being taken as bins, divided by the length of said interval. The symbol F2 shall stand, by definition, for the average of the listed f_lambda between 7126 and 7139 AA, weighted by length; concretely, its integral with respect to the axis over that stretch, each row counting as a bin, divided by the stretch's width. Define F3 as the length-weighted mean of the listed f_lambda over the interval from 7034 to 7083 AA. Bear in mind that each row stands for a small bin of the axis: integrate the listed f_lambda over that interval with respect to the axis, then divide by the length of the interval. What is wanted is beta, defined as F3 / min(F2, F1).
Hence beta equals 1.12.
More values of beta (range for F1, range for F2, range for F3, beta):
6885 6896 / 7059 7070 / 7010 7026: 1.08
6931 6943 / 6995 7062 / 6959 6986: 0.99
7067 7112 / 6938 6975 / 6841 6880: 0.98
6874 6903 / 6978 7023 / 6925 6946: 0.99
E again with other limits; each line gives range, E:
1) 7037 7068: 6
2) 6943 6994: 11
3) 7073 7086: 3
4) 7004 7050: 10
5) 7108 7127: 4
